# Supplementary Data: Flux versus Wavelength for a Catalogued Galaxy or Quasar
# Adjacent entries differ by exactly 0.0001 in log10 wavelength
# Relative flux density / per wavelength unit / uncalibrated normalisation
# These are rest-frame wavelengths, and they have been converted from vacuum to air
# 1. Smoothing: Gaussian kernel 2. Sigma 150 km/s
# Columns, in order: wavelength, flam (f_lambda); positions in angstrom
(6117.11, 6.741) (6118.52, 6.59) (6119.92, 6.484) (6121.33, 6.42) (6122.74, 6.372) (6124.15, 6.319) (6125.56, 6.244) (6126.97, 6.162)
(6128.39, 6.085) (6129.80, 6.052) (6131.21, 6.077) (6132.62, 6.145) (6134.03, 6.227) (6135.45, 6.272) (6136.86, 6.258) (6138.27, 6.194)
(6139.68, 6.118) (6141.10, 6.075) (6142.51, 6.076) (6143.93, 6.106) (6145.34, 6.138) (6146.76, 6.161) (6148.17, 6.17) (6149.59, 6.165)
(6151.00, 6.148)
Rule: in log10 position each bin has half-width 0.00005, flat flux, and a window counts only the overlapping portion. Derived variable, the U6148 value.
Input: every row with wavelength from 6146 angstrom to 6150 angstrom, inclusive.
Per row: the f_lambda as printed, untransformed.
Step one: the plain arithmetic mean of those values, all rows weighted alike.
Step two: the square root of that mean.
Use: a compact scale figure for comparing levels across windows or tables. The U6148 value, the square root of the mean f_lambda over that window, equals 2.48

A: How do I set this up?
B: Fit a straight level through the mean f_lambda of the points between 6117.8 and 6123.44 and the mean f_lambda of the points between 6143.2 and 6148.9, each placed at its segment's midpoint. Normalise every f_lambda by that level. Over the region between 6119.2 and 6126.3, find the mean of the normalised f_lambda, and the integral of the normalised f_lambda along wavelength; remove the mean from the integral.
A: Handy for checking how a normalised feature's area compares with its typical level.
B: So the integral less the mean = 6.0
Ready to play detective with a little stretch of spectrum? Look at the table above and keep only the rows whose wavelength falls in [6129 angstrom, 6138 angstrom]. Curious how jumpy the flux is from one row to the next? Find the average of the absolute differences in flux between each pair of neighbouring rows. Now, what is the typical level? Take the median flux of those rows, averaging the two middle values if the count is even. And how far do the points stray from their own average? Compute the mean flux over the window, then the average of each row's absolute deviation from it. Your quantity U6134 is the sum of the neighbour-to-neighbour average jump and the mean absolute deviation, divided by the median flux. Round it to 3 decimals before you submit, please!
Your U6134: 0.021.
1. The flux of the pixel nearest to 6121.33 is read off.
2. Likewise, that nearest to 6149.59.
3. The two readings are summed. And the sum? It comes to 12.6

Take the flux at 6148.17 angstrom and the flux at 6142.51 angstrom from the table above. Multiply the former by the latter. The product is 37.5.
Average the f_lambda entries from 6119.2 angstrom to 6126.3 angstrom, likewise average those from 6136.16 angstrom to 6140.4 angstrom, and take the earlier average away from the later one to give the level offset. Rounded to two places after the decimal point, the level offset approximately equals -0.18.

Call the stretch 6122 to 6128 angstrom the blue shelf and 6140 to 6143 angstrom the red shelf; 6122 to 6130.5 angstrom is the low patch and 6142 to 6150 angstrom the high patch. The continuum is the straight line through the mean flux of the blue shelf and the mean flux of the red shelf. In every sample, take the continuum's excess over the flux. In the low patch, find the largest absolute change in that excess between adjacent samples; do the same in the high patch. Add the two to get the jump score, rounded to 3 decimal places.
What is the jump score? 0.114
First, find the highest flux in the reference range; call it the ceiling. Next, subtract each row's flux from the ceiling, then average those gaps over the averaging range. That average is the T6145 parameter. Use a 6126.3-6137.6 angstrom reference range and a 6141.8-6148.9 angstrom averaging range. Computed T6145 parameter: 0.14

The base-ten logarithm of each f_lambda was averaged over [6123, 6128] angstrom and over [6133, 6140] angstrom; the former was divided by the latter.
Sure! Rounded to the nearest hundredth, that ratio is 1.00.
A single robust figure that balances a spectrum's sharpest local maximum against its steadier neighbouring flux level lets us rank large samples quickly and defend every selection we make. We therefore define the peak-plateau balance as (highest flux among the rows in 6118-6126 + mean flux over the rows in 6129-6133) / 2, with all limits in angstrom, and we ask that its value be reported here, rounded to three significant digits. 6.34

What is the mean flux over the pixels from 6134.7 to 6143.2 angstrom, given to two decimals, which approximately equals 6.17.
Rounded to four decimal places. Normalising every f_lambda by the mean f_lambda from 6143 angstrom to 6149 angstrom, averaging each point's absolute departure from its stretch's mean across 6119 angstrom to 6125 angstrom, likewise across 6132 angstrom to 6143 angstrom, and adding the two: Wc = 0.0196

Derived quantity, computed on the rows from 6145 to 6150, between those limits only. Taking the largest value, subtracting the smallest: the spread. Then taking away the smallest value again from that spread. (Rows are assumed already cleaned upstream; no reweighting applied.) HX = -6.11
